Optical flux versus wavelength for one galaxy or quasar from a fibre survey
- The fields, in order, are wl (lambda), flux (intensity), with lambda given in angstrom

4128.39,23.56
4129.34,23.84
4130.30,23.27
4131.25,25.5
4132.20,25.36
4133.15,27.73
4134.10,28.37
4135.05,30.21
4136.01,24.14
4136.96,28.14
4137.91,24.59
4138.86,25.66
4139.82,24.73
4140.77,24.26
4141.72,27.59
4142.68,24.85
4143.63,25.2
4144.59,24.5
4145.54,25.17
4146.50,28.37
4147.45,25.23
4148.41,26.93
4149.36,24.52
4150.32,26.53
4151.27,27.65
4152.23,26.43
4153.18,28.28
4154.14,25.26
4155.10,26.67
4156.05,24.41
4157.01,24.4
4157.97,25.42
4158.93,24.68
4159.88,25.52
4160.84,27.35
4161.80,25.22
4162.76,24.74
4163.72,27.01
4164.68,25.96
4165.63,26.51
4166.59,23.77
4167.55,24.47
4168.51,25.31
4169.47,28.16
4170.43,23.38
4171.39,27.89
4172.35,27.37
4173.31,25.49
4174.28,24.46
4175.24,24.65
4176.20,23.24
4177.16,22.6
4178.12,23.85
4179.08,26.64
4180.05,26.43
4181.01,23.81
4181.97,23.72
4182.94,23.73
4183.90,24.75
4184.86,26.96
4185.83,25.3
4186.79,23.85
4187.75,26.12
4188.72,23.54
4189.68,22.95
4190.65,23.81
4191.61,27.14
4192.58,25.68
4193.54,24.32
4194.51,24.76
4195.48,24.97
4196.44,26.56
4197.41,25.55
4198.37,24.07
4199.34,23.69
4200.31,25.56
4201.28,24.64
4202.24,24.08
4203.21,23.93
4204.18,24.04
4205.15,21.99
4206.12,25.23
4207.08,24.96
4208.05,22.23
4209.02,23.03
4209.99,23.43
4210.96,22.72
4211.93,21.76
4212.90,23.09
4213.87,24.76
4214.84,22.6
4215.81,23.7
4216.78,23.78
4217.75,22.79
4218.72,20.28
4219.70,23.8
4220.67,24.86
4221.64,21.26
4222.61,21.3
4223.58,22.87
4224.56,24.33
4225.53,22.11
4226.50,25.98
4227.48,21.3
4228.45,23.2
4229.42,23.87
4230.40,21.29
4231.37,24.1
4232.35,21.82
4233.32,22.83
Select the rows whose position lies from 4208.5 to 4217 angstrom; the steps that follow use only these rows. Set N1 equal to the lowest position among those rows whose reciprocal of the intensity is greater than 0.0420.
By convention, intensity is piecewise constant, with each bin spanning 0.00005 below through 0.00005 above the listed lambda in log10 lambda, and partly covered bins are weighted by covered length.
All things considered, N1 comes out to 4209.02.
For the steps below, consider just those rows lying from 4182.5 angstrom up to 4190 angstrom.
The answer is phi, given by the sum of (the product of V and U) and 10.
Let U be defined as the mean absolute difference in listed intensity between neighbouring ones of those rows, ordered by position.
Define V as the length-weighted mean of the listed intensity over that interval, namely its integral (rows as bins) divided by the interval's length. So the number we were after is 52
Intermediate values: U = 1.7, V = 24.7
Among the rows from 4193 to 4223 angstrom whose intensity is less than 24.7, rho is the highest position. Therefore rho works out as 4222.61 angstrom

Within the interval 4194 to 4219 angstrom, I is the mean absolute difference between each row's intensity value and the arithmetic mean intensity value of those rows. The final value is 1.08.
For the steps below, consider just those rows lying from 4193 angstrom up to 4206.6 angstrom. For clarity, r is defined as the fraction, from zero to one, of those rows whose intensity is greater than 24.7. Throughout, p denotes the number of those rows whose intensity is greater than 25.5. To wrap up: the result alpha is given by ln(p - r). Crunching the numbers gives 0.9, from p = 3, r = 0.43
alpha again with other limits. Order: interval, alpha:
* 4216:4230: -0.2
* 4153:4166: 1.8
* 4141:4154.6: 1.8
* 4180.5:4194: 1.3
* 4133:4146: 1.7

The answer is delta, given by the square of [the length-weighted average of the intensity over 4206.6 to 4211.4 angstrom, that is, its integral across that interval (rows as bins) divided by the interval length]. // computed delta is 542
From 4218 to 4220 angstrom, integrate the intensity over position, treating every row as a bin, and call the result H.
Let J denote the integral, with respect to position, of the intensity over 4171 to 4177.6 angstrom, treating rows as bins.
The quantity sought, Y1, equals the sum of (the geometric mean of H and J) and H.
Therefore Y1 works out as 129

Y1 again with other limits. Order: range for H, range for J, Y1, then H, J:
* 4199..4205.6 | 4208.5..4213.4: 291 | 158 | 112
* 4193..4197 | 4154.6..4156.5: 171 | 101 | 49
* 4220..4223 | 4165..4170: 161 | 68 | 128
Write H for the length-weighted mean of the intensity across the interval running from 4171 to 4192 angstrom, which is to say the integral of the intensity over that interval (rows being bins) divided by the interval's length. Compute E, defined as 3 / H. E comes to 0.120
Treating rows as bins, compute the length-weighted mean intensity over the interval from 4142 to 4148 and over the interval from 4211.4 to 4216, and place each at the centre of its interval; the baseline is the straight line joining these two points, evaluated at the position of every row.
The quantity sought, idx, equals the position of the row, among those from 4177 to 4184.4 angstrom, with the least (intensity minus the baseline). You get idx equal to 4177.16 angstrom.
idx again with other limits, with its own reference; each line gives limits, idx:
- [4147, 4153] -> 4149.36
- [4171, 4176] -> 4174.28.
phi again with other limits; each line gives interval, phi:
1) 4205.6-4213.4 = 34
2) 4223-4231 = 67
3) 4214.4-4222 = 52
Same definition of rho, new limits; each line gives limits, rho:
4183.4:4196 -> 4193.54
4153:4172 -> 4170.43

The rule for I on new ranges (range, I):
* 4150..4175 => 1.19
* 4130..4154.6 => 1.48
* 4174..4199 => 1.07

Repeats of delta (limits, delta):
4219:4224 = 516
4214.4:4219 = 518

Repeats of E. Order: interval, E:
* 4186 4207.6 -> 0.122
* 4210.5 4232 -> 0.131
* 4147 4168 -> 0.116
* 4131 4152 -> 0.115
